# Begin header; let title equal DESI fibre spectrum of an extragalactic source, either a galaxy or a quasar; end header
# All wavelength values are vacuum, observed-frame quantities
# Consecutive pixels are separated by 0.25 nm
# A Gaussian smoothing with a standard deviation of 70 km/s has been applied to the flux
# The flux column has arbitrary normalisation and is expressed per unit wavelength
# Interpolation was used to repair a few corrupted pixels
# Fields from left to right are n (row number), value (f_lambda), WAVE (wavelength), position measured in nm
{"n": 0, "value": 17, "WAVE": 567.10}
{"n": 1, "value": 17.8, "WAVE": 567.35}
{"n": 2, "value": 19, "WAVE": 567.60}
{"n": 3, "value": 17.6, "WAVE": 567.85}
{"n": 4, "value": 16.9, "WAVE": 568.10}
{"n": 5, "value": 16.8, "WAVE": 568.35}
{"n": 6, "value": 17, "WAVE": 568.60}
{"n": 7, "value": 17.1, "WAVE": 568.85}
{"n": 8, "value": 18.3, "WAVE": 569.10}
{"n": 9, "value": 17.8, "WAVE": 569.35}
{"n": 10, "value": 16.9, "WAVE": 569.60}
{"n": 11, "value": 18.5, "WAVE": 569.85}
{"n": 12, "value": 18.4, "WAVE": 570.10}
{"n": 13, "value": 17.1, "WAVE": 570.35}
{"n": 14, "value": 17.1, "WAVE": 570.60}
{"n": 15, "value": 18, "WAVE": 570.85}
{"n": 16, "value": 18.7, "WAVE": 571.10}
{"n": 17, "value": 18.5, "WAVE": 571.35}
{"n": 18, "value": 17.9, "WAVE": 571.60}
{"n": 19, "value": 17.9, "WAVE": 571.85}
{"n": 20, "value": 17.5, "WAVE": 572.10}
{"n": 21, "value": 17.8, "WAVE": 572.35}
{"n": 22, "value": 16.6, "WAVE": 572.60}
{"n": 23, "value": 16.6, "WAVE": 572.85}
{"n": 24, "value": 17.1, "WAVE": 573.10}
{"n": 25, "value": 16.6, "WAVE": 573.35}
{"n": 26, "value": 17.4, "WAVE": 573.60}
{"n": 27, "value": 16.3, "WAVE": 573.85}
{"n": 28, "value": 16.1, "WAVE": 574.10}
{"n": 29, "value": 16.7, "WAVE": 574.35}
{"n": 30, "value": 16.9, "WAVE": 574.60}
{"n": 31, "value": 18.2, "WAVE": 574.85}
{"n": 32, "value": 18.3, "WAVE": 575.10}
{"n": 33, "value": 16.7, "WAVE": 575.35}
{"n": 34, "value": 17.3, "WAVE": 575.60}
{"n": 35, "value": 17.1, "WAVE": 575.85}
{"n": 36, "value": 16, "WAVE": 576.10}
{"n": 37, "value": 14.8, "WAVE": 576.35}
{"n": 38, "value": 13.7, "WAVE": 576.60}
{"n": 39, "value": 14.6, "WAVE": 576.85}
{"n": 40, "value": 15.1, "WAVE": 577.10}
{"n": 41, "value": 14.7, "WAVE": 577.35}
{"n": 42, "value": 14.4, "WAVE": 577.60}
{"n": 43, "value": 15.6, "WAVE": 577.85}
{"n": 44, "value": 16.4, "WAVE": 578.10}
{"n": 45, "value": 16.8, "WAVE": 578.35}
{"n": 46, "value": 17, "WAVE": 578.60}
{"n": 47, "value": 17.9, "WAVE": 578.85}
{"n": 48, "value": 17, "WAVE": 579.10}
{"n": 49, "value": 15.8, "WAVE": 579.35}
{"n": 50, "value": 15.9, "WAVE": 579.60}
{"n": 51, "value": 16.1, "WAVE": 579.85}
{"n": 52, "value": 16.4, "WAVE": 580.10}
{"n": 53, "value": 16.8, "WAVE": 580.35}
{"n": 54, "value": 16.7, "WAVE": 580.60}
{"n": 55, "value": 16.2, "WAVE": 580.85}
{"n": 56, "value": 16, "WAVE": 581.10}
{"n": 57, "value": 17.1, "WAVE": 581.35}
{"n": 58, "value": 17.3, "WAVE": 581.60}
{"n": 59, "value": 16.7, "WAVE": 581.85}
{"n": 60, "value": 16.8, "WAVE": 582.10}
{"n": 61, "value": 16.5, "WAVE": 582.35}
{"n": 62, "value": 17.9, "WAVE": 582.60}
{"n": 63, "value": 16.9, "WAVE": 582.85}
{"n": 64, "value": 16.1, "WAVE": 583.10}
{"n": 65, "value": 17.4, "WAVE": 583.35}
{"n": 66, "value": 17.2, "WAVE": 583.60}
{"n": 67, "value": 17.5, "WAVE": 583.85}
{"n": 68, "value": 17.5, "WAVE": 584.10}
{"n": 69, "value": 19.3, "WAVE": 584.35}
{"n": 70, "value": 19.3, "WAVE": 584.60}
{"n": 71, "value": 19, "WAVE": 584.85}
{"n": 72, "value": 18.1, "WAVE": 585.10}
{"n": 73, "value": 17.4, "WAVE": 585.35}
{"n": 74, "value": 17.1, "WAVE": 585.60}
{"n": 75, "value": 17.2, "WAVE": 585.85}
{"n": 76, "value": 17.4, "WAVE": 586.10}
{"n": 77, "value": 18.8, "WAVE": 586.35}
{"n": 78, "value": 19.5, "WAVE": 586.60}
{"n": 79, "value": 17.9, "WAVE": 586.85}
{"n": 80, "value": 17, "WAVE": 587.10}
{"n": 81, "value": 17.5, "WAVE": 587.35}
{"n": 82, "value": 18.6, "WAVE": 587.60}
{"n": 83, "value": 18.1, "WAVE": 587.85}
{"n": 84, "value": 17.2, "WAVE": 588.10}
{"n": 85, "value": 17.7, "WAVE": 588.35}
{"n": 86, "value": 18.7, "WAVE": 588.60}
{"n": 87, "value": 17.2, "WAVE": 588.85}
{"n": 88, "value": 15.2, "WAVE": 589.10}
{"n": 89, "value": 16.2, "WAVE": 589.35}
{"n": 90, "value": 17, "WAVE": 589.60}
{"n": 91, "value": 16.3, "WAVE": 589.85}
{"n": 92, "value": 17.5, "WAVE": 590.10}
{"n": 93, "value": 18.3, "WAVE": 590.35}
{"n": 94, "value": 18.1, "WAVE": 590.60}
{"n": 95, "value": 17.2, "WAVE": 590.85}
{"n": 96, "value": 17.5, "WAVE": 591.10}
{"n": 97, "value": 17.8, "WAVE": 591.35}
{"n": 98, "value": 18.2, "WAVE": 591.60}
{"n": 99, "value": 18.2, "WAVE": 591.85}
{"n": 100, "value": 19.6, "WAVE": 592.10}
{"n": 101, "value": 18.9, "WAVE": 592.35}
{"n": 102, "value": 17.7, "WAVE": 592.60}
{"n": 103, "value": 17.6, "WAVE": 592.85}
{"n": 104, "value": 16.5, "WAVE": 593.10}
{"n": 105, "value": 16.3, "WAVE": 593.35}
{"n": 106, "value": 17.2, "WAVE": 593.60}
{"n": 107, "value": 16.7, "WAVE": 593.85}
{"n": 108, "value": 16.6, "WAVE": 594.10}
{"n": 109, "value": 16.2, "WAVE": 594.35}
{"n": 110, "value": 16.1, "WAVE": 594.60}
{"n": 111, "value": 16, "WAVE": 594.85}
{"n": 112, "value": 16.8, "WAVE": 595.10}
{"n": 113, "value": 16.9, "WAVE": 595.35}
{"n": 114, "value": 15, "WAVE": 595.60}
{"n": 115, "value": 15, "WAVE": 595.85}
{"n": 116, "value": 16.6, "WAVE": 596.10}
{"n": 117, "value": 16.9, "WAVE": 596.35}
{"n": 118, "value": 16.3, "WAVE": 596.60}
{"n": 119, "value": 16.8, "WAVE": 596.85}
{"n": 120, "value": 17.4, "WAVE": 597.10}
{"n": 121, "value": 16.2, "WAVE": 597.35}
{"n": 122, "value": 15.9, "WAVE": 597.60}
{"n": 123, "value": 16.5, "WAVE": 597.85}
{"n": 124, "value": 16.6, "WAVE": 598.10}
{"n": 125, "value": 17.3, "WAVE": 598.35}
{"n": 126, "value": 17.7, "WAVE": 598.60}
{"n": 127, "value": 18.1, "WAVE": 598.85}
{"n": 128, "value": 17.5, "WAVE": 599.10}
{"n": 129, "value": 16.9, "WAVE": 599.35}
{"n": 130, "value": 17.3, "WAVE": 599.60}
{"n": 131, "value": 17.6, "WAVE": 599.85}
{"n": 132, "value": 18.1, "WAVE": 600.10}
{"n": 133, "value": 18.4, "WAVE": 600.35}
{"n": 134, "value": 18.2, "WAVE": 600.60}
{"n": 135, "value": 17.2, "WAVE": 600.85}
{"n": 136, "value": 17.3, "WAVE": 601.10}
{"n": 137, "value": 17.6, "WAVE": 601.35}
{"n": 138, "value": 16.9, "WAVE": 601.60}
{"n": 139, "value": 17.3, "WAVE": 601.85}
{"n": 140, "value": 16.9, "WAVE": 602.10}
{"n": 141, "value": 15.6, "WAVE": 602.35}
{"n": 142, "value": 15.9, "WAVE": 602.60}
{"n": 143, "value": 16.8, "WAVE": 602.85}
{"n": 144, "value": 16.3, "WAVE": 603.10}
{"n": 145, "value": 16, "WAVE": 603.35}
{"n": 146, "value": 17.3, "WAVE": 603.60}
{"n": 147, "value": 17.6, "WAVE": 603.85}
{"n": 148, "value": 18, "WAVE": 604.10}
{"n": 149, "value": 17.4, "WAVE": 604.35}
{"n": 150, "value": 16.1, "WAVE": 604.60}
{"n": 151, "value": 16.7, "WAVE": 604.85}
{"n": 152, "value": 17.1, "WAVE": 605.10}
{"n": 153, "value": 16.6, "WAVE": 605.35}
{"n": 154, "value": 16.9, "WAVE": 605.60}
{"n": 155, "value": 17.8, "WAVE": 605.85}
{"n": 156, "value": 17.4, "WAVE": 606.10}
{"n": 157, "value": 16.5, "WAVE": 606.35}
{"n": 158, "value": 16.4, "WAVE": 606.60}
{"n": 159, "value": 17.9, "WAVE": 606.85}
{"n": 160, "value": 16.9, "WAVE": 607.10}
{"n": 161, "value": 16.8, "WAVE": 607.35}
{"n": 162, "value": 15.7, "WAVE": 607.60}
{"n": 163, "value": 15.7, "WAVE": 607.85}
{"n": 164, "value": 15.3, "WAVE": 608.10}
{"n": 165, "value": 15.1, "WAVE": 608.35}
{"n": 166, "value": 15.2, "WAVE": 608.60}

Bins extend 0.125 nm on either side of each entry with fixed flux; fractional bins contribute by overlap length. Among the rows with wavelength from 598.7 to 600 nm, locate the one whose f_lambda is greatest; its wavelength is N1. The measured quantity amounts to 598.85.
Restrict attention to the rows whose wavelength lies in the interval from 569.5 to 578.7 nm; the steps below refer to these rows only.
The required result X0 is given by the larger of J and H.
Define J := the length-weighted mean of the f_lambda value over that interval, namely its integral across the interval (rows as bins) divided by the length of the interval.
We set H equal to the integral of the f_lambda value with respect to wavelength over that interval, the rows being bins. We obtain 154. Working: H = 154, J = 16.8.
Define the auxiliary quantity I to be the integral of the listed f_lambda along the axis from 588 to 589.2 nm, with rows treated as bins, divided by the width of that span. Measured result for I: 17.2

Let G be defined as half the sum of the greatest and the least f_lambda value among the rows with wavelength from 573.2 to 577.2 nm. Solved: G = 16.0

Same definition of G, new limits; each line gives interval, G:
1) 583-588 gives 17.8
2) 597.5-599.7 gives 17.0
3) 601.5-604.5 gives 16.8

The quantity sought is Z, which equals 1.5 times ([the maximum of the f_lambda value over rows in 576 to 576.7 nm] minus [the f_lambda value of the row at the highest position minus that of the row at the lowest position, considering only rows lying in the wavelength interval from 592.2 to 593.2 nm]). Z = 27.6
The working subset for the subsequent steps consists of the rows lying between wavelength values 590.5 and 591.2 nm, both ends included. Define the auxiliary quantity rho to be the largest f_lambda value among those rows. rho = 18.1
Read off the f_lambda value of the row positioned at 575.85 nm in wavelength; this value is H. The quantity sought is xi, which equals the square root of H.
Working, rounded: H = 17.1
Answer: 4.14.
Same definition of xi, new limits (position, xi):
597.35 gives 4.02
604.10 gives 4.24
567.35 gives 4.22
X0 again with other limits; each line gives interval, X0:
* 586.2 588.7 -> 45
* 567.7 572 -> 76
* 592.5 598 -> 91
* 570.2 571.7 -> 27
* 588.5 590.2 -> 29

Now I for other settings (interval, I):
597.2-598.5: 16.5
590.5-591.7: 17.7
